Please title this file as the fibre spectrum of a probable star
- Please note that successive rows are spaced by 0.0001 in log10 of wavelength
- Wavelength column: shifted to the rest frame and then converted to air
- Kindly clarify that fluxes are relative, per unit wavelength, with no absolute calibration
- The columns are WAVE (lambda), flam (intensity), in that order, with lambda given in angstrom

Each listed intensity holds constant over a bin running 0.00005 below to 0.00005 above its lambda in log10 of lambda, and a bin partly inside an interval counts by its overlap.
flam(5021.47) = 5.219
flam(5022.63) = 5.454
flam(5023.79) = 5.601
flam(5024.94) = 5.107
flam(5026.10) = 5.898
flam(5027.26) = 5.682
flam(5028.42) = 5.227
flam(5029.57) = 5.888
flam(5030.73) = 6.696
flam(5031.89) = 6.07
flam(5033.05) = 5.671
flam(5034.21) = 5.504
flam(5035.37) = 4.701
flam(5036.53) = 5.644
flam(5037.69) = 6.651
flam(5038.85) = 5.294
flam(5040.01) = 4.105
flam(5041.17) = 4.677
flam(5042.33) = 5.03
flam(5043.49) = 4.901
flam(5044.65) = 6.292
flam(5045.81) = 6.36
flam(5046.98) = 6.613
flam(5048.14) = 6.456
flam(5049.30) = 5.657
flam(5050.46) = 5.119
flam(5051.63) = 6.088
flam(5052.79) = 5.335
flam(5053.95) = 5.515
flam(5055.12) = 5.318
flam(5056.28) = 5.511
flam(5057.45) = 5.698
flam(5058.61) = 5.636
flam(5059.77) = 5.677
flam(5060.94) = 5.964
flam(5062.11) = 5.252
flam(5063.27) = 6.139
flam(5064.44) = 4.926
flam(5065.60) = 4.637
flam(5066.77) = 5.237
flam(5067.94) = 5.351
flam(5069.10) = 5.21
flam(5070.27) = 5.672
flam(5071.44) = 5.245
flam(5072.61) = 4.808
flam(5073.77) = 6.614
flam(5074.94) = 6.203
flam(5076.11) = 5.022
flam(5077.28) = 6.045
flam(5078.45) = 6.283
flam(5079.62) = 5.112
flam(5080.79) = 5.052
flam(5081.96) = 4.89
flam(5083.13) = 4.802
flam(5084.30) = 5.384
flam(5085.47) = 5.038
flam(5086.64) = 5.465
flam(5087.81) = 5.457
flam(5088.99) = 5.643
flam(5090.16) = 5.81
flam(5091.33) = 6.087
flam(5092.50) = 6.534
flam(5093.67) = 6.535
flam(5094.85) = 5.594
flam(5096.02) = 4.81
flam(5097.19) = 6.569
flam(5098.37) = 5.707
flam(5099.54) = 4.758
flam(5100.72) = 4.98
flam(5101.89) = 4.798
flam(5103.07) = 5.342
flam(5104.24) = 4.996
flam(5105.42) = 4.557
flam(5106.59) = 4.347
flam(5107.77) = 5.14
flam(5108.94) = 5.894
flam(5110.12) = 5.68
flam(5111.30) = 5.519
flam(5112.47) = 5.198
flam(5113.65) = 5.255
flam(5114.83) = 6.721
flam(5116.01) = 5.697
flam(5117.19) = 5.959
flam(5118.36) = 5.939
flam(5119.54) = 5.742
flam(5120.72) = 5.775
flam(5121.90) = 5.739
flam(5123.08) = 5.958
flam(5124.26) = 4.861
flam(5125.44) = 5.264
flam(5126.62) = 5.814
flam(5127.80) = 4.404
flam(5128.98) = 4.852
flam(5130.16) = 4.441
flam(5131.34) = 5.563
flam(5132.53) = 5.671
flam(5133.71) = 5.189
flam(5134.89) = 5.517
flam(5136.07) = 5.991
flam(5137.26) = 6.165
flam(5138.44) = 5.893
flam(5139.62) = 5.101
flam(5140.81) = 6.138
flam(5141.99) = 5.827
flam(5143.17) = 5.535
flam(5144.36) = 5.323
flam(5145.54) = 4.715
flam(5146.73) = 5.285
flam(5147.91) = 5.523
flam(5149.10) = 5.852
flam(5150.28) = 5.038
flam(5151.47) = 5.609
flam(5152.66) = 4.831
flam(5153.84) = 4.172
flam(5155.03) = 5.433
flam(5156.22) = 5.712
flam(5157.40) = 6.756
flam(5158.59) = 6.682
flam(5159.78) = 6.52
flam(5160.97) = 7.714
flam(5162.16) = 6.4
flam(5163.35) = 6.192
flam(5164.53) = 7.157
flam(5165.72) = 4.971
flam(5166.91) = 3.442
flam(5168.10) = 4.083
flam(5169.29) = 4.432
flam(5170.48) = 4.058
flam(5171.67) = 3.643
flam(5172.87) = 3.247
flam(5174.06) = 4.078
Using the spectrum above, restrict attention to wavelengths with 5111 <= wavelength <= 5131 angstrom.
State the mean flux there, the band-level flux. 5.48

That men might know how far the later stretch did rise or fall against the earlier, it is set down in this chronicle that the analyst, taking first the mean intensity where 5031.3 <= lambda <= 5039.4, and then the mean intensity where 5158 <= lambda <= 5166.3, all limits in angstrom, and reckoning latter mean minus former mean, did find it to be 0.9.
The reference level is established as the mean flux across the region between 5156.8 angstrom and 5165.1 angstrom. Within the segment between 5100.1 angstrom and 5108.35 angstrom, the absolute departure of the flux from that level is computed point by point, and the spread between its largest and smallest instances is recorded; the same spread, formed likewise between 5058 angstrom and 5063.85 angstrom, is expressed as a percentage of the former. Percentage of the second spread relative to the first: 89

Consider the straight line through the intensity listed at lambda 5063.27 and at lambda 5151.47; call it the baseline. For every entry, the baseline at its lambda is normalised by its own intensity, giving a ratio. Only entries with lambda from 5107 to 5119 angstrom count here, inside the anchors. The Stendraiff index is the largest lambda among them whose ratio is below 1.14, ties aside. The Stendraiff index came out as 5118.36 angstrom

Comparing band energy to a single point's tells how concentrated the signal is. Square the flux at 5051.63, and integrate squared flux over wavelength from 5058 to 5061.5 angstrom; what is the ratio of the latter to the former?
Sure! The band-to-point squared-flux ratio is 3.1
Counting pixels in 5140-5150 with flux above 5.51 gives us 5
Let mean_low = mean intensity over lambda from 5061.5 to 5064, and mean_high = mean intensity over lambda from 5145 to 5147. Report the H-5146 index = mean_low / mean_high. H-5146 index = 1.14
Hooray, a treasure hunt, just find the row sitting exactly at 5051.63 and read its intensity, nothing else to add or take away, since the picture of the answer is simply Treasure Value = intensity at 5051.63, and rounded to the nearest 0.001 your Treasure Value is 6.088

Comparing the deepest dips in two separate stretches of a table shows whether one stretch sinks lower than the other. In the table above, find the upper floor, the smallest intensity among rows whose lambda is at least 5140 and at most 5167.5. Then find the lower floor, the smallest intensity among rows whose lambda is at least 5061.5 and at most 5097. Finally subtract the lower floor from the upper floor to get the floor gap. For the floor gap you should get -1.2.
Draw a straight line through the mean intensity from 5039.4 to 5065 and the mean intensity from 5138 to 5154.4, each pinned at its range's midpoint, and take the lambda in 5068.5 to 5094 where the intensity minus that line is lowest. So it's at 5072.61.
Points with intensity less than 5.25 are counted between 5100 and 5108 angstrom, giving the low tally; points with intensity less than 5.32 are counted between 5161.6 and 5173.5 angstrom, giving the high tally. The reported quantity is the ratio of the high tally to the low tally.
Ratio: 1.2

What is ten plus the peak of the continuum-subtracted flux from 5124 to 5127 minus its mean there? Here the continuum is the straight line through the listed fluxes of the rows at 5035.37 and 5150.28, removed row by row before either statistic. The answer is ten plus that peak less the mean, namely 10.5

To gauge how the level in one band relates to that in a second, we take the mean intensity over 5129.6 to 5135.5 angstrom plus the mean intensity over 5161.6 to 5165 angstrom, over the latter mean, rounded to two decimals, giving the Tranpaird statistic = 1.80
